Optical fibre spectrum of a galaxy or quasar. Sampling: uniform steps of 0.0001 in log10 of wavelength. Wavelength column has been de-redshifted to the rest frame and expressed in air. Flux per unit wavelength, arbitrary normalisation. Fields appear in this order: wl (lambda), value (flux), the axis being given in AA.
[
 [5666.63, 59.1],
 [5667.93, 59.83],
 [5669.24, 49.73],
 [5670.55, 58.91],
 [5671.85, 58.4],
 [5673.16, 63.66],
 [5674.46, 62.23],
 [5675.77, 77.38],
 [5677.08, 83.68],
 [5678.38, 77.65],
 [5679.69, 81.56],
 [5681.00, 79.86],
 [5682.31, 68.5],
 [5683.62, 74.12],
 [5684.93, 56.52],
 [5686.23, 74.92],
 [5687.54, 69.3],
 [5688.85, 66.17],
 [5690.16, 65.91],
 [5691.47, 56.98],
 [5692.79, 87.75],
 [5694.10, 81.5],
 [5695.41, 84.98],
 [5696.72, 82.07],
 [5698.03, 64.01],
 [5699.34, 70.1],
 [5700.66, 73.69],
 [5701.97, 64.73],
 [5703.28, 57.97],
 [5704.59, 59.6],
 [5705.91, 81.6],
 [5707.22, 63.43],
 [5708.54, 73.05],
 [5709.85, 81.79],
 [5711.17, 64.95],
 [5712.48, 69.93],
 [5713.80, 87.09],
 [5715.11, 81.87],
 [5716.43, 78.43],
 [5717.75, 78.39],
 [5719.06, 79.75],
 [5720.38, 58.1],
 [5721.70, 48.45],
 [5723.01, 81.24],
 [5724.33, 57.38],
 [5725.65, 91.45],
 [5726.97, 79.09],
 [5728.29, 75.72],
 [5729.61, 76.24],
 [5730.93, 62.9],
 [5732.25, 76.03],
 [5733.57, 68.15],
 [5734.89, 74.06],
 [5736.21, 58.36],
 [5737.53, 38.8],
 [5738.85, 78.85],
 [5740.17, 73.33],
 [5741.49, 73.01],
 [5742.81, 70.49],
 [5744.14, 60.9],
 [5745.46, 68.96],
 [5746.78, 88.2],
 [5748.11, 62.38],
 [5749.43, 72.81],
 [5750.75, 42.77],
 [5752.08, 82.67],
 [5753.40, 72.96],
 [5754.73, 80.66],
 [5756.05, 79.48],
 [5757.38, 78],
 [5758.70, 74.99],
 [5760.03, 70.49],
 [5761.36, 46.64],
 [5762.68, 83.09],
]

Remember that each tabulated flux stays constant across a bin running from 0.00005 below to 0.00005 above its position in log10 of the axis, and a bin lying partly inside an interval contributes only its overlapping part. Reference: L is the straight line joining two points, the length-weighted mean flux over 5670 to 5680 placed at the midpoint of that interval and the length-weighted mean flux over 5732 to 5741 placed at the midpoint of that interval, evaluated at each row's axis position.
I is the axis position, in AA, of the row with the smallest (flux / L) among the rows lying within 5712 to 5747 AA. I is 5737.53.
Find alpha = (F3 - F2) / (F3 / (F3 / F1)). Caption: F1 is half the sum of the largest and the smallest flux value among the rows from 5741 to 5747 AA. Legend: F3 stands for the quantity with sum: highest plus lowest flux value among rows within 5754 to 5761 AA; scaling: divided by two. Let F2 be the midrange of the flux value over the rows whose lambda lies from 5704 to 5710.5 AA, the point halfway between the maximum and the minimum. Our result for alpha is 0.07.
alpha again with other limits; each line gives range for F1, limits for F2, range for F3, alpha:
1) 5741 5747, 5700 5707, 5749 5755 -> -0.09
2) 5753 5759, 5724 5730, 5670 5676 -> -0.08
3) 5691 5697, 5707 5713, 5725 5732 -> 0.06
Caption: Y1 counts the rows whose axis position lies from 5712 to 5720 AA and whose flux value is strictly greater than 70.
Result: 5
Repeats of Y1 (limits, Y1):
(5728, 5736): 4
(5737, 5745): 4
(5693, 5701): 5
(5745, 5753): 3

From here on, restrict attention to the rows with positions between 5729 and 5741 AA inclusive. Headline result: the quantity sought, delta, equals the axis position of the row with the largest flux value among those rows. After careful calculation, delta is 5738.85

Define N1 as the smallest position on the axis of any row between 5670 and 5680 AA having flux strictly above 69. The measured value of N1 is 5675.77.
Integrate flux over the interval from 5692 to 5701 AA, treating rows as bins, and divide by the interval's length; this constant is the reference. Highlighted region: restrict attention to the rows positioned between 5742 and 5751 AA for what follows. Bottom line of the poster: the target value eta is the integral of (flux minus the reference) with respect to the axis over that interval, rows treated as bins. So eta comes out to -87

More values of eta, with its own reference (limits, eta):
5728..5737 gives -72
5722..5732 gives -35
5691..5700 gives -16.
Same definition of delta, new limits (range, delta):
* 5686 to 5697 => 5692.79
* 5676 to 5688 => 5677.08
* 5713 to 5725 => 5713.80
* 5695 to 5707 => 5695.41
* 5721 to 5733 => 5725.65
